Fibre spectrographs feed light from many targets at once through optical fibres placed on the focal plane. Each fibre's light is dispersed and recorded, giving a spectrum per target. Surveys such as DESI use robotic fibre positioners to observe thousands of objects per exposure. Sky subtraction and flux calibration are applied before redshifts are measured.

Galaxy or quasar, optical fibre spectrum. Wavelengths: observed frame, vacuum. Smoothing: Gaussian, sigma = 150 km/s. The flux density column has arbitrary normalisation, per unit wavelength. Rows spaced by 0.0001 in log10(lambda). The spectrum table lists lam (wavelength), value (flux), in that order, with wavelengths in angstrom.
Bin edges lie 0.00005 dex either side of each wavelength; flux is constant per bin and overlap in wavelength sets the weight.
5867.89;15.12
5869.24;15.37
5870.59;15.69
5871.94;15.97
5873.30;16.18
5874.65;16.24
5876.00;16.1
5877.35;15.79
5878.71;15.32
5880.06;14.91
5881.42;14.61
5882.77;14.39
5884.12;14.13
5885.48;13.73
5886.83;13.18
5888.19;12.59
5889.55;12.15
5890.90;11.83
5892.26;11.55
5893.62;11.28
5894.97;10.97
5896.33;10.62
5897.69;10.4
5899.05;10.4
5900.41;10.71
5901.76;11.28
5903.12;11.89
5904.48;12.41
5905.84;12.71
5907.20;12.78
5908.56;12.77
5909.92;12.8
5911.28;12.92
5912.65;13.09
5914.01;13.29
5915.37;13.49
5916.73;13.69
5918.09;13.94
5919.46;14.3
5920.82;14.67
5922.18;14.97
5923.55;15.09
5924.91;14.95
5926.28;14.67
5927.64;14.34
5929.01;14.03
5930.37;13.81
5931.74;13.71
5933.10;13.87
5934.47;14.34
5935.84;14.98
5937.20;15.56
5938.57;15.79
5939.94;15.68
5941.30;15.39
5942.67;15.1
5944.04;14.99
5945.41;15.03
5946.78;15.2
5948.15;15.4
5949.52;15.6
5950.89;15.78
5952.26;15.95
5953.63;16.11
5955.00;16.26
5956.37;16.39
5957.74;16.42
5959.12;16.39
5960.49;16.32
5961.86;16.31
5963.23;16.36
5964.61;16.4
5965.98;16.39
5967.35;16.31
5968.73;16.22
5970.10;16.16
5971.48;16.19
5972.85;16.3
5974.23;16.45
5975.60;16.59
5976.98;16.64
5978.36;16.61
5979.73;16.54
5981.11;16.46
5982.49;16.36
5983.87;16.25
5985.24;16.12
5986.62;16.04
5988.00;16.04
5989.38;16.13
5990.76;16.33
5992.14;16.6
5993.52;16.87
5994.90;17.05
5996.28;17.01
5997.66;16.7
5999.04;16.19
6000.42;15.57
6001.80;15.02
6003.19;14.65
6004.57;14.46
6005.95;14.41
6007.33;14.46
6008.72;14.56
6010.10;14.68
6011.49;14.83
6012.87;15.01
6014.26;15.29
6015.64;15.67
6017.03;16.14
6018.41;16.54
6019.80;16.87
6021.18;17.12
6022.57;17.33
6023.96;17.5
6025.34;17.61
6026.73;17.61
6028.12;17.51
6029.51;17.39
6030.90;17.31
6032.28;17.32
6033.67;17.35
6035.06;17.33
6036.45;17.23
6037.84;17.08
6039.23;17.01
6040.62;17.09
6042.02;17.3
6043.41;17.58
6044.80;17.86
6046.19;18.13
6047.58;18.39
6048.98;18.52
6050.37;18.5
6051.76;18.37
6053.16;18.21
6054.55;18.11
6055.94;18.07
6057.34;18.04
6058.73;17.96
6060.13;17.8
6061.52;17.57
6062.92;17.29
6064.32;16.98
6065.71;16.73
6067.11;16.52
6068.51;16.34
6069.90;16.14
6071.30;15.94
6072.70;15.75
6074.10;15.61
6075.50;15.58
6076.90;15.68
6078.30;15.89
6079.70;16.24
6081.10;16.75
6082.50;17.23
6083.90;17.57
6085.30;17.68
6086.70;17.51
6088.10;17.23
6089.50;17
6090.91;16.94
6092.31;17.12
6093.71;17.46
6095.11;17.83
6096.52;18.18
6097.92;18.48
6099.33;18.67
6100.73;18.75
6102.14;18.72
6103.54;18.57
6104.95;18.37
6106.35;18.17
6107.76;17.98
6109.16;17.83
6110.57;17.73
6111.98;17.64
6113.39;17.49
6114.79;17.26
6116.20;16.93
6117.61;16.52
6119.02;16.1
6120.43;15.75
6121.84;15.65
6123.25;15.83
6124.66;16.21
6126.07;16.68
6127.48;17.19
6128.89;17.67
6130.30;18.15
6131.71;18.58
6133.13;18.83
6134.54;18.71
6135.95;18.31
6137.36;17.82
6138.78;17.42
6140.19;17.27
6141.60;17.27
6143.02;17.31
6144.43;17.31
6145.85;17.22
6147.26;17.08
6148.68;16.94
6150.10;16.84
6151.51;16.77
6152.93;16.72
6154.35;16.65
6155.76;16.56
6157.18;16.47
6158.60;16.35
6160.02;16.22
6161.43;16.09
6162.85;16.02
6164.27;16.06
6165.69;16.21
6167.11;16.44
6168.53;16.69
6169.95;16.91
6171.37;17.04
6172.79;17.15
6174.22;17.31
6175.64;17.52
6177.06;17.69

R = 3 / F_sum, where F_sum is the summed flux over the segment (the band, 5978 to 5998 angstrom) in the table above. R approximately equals 0.0121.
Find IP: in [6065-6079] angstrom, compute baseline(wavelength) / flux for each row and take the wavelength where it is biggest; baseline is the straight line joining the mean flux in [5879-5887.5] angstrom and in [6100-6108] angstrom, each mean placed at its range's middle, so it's 6075.50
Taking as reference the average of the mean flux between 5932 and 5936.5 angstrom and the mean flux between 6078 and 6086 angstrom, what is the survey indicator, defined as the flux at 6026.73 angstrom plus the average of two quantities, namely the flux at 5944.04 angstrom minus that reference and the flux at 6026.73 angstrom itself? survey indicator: 26.1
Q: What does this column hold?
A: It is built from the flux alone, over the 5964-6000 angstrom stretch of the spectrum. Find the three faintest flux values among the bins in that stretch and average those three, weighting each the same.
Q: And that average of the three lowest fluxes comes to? 16.1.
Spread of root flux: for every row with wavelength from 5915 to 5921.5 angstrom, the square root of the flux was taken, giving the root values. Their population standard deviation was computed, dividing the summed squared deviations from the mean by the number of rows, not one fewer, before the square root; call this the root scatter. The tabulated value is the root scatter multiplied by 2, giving 0.11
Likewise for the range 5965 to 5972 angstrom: 0.02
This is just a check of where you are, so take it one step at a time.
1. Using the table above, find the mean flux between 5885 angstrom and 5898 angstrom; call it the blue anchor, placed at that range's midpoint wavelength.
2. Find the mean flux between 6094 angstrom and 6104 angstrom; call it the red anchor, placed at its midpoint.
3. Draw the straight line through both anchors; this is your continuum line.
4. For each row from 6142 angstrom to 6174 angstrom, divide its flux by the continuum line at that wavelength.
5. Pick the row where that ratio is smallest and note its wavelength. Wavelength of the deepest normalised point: 6162.85 angstrom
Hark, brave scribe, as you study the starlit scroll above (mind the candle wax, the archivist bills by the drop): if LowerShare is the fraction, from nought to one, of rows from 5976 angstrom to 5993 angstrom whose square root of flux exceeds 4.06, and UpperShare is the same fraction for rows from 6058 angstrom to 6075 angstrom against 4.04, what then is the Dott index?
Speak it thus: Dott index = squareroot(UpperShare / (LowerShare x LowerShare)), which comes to 2.45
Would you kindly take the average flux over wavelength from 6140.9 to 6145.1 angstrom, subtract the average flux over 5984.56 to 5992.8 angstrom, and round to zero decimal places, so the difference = 1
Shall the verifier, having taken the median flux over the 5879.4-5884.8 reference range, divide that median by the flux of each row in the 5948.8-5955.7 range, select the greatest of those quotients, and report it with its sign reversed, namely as -0.93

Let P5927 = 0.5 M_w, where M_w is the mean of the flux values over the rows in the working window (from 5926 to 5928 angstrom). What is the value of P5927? 7.3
